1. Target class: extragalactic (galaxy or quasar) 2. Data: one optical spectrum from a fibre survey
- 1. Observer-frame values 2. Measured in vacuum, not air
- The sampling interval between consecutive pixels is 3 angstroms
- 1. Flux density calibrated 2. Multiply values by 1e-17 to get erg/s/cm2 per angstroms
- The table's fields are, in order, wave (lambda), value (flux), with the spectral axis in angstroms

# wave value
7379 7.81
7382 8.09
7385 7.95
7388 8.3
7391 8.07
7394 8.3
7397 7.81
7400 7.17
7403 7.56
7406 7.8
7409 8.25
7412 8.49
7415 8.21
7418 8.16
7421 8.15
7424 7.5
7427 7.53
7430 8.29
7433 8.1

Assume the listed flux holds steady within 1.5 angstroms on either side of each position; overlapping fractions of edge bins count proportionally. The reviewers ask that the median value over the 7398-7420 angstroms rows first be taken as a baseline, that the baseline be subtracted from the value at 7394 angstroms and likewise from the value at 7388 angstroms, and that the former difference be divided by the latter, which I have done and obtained 1.0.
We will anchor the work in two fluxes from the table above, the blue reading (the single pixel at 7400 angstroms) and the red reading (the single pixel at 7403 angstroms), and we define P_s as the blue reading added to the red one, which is 14.7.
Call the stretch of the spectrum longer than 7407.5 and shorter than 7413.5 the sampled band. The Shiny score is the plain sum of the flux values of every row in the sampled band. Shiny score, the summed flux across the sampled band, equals 17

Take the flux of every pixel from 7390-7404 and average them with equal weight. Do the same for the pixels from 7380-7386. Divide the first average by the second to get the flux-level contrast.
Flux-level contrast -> 0.97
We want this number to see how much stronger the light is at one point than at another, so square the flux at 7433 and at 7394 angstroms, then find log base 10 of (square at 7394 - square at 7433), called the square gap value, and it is 0.52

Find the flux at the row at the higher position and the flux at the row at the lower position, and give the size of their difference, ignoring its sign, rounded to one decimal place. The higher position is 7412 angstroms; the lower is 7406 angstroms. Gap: 0.7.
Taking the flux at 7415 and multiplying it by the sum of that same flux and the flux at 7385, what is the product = 133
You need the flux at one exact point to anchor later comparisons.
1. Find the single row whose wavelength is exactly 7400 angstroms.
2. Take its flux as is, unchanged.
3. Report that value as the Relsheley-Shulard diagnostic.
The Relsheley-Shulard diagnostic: 7.17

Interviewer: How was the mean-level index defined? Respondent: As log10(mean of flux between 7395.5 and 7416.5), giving 0.898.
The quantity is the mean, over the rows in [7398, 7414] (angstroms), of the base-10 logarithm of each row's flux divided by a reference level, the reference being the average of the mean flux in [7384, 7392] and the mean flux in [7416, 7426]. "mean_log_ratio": -0.010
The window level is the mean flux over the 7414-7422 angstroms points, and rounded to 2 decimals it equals 8.17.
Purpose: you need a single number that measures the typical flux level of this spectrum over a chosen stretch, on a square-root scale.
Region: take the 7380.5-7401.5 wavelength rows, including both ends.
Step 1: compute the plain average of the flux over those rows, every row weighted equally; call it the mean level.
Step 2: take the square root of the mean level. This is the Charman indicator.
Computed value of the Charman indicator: 2.82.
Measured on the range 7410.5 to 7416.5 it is 2.89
